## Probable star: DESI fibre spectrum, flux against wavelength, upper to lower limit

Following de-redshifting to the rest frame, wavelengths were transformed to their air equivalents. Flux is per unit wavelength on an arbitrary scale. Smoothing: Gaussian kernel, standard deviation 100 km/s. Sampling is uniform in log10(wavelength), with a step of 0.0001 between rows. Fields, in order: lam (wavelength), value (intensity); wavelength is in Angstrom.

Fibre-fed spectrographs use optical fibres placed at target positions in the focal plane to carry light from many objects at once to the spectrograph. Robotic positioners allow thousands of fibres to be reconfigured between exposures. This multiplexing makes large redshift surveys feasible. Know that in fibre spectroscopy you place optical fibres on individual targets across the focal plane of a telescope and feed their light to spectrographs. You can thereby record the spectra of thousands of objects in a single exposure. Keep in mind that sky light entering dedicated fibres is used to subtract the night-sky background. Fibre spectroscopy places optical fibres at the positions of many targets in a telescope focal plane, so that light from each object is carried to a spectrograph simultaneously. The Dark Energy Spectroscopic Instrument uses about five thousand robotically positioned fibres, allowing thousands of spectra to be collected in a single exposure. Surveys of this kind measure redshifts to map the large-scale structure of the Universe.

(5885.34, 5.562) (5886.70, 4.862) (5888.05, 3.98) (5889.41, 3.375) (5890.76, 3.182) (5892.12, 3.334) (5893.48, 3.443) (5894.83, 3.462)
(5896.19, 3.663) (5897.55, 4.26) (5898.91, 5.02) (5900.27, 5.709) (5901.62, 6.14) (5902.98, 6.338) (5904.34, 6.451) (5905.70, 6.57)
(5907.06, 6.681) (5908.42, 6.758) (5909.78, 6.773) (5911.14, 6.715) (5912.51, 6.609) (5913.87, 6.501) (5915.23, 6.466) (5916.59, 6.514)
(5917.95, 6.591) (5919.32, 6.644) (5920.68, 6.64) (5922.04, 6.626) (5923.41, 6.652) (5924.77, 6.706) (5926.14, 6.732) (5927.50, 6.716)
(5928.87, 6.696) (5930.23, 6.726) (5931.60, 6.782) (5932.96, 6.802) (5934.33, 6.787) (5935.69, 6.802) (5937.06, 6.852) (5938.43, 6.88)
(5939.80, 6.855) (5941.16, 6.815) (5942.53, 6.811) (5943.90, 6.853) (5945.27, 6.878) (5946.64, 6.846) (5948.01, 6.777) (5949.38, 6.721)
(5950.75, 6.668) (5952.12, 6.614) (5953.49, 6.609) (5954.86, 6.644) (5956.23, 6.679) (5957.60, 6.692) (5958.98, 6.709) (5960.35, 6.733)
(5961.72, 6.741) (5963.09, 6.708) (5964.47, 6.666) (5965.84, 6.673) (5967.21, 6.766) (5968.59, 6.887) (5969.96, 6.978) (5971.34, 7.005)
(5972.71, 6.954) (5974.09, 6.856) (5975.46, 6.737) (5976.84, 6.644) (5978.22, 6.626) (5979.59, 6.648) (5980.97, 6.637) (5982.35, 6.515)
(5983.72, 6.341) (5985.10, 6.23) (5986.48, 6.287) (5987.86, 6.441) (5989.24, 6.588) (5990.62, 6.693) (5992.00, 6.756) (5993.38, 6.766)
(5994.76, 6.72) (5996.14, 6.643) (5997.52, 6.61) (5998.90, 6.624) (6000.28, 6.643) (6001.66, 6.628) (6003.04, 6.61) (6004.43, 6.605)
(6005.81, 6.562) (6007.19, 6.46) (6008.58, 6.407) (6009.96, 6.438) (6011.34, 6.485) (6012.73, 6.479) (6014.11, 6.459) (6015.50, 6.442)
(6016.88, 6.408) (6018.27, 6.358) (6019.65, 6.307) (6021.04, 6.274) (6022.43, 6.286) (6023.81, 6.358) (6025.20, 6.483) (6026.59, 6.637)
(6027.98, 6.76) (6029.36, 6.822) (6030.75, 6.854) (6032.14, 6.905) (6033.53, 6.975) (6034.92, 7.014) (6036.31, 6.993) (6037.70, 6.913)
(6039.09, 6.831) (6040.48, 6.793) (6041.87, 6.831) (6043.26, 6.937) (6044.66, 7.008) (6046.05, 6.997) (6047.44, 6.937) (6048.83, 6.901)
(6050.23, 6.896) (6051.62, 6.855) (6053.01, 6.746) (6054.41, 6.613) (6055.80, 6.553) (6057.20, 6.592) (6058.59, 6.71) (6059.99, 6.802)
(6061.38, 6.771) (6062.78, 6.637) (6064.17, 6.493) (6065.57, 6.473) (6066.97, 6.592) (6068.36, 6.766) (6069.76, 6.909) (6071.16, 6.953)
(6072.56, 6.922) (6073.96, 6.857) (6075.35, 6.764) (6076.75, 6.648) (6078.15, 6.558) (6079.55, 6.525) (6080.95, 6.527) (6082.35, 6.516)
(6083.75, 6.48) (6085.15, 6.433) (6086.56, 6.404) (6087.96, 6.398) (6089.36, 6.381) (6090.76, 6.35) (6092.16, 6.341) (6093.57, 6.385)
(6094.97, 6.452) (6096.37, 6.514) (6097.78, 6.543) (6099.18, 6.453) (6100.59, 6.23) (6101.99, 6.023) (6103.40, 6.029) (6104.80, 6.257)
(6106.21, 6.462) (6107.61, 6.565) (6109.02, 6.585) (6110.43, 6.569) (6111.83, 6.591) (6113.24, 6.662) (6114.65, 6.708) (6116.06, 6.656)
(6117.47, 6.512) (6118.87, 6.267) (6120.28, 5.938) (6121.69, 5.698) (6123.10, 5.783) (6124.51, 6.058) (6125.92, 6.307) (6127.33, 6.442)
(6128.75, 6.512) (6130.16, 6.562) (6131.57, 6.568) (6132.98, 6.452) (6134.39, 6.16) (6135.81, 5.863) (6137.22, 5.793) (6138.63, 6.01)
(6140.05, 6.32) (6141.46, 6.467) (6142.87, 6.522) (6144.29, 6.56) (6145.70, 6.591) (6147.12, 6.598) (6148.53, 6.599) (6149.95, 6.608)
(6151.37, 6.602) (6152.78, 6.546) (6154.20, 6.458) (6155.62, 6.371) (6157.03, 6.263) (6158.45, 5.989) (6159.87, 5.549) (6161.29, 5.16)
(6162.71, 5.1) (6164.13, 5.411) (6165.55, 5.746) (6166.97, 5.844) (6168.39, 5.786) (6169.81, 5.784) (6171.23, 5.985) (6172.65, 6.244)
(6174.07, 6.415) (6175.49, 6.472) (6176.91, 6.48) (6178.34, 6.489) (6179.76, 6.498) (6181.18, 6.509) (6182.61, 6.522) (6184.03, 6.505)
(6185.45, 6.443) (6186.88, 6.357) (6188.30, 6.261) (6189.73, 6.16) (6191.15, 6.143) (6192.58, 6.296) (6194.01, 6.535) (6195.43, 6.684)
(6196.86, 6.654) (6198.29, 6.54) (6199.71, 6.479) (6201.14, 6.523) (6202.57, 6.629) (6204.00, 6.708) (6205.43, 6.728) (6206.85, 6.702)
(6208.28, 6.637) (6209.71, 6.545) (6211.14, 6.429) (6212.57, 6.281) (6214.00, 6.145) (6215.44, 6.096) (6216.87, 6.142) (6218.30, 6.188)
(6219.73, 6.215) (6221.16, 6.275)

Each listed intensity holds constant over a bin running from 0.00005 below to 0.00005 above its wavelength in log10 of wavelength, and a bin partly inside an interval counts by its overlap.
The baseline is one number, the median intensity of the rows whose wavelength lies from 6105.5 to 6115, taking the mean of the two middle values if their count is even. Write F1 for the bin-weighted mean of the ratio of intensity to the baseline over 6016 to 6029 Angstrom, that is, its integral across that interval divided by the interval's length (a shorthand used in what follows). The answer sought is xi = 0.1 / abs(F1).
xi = 0.102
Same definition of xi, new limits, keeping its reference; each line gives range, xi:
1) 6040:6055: 0.096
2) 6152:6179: 0.110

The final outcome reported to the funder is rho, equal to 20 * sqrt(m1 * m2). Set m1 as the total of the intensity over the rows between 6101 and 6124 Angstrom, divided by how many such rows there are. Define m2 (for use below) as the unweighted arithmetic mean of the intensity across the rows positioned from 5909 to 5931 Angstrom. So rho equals 130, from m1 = 6.33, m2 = 6.6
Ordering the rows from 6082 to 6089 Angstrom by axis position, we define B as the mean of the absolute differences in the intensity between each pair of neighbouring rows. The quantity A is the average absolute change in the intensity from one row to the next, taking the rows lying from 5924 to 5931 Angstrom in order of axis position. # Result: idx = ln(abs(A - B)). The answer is -5.0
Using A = 0.02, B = 0.03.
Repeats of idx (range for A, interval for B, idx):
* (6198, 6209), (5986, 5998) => -3.8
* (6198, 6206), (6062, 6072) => -3.1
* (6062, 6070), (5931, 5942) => -2.4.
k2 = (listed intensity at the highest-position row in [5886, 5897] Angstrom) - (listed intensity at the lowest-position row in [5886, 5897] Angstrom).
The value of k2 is -1.2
